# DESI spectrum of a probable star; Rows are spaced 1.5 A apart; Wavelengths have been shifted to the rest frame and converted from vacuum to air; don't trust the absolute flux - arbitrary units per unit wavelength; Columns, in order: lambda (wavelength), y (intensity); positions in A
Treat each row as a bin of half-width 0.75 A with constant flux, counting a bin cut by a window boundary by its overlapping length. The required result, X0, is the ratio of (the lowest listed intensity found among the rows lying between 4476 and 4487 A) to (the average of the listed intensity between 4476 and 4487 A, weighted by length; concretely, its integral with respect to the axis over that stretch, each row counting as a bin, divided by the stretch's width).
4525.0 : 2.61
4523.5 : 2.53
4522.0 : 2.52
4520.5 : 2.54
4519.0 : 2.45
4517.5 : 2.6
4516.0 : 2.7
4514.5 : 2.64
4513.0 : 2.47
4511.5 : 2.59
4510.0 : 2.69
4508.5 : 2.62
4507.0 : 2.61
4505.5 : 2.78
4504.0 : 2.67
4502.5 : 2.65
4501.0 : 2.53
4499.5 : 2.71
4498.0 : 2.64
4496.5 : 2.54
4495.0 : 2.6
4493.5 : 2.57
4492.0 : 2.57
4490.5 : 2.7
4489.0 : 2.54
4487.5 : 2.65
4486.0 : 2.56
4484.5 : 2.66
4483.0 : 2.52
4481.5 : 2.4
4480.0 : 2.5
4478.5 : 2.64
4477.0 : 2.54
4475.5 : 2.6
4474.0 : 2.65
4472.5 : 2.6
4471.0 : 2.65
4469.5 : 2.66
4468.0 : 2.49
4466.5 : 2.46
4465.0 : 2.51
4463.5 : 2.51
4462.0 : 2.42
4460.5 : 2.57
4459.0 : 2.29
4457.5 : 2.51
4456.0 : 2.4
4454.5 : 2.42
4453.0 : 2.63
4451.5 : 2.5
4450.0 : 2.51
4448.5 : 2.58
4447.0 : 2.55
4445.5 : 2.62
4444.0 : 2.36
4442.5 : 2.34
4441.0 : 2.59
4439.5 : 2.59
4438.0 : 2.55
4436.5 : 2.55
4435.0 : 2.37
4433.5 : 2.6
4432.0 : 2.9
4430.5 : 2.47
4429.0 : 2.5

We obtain 0.941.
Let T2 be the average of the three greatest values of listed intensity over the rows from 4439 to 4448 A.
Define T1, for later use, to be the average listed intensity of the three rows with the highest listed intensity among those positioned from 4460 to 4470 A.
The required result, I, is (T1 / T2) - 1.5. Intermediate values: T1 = 2.58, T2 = 2.600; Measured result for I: -0.508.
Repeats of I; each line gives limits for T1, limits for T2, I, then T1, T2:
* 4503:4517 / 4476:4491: -0.480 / 2.72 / 2.670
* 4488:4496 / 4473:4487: -0.510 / 2.62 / 2.650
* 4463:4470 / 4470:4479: -0.533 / 2.56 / 2.647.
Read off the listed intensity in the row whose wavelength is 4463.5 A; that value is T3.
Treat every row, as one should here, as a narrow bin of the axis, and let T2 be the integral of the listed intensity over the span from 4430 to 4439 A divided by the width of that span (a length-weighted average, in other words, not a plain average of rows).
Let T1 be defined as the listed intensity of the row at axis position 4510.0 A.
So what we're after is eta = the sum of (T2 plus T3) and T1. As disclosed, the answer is 7.78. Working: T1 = 2.69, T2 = 2.58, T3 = 2.51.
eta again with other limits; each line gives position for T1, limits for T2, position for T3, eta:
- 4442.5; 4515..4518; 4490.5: 7.69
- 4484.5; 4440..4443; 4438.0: 7.70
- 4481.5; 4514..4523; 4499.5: 7.68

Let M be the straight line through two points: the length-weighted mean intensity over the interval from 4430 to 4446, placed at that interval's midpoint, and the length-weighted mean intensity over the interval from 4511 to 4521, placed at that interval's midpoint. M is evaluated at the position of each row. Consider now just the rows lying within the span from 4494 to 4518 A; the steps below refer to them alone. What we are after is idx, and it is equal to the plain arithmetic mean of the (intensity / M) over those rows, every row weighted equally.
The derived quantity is 1.02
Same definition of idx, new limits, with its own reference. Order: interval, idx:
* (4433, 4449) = 0.99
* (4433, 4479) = 0.99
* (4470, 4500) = 1.01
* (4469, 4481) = 1.02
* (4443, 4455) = 0.99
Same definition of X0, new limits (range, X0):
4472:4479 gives 0.975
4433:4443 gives 0.930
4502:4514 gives 0.937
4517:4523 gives 0.970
